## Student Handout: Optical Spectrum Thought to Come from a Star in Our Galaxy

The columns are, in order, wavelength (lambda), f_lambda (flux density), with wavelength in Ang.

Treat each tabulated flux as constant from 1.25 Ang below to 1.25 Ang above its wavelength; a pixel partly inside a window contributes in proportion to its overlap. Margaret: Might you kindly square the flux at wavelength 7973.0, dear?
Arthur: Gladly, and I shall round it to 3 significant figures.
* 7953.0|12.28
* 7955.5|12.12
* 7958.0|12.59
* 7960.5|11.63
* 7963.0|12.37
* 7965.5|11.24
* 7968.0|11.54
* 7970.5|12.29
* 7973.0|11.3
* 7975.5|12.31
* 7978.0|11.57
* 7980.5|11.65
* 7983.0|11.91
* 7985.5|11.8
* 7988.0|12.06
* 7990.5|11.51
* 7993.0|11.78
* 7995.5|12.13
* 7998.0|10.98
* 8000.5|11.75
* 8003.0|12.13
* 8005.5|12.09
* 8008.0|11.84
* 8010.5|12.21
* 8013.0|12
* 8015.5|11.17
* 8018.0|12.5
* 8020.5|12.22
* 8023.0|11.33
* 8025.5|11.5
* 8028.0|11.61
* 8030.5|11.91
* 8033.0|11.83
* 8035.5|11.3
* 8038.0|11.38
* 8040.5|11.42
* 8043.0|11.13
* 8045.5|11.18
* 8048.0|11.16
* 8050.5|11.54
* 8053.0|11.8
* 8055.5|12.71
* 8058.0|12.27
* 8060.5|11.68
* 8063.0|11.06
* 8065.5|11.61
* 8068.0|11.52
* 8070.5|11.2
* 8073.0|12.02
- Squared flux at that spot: 128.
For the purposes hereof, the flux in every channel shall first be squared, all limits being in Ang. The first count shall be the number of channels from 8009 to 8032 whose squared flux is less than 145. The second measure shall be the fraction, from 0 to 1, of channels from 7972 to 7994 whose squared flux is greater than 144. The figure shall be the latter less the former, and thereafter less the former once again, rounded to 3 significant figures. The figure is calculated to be -11.8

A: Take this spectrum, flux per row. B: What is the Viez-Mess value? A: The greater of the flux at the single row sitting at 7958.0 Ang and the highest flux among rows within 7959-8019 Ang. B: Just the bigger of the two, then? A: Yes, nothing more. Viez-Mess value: 12.6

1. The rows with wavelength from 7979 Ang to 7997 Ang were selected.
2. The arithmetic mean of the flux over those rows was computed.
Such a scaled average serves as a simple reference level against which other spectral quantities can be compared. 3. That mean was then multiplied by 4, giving 47.3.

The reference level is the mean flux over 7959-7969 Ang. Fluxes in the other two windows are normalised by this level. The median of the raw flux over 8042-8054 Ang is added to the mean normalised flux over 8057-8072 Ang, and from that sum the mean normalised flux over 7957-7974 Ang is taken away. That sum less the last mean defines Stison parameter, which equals 11.2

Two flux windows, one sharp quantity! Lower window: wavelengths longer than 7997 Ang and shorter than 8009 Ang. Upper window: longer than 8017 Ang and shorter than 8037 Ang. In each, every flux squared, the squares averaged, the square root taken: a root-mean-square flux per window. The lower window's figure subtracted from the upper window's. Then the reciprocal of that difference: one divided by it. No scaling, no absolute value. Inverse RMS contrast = 61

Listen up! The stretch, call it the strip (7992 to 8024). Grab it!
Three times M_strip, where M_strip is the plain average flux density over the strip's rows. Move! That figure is 35.6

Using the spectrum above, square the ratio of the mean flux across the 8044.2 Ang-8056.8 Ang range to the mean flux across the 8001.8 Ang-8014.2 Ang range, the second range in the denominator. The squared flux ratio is 0.94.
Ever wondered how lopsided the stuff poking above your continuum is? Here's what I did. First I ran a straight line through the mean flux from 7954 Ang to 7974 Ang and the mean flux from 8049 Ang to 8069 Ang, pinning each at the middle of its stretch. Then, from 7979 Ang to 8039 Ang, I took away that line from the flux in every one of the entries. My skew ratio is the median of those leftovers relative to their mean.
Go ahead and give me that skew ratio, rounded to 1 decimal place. 0.5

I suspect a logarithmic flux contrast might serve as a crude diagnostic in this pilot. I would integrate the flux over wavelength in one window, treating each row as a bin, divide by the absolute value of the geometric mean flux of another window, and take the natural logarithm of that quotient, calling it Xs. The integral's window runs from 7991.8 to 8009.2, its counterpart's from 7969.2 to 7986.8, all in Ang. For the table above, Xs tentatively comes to 2.86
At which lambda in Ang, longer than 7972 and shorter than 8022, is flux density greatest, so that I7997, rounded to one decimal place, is 8018.0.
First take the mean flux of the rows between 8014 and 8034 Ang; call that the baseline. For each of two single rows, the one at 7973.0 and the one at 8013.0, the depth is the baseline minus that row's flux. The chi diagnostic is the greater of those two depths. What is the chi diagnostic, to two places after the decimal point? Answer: 0.46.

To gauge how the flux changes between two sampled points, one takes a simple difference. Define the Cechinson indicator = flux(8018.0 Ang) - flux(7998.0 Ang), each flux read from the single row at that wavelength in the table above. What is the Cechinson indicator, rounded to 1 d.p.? 1.5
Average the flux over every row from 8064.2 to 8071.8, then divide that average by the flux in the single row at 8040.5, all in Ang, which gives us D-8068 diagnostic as 1.00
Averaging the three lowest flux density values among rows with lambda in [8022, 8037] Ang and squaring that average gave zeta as 129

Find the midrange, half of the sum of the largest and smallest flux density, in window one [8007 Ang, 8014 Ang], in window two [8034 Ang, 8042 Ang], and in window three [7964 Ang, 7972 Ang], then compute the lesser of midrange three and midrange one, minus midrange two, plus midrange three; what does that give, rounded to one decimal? 12.2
